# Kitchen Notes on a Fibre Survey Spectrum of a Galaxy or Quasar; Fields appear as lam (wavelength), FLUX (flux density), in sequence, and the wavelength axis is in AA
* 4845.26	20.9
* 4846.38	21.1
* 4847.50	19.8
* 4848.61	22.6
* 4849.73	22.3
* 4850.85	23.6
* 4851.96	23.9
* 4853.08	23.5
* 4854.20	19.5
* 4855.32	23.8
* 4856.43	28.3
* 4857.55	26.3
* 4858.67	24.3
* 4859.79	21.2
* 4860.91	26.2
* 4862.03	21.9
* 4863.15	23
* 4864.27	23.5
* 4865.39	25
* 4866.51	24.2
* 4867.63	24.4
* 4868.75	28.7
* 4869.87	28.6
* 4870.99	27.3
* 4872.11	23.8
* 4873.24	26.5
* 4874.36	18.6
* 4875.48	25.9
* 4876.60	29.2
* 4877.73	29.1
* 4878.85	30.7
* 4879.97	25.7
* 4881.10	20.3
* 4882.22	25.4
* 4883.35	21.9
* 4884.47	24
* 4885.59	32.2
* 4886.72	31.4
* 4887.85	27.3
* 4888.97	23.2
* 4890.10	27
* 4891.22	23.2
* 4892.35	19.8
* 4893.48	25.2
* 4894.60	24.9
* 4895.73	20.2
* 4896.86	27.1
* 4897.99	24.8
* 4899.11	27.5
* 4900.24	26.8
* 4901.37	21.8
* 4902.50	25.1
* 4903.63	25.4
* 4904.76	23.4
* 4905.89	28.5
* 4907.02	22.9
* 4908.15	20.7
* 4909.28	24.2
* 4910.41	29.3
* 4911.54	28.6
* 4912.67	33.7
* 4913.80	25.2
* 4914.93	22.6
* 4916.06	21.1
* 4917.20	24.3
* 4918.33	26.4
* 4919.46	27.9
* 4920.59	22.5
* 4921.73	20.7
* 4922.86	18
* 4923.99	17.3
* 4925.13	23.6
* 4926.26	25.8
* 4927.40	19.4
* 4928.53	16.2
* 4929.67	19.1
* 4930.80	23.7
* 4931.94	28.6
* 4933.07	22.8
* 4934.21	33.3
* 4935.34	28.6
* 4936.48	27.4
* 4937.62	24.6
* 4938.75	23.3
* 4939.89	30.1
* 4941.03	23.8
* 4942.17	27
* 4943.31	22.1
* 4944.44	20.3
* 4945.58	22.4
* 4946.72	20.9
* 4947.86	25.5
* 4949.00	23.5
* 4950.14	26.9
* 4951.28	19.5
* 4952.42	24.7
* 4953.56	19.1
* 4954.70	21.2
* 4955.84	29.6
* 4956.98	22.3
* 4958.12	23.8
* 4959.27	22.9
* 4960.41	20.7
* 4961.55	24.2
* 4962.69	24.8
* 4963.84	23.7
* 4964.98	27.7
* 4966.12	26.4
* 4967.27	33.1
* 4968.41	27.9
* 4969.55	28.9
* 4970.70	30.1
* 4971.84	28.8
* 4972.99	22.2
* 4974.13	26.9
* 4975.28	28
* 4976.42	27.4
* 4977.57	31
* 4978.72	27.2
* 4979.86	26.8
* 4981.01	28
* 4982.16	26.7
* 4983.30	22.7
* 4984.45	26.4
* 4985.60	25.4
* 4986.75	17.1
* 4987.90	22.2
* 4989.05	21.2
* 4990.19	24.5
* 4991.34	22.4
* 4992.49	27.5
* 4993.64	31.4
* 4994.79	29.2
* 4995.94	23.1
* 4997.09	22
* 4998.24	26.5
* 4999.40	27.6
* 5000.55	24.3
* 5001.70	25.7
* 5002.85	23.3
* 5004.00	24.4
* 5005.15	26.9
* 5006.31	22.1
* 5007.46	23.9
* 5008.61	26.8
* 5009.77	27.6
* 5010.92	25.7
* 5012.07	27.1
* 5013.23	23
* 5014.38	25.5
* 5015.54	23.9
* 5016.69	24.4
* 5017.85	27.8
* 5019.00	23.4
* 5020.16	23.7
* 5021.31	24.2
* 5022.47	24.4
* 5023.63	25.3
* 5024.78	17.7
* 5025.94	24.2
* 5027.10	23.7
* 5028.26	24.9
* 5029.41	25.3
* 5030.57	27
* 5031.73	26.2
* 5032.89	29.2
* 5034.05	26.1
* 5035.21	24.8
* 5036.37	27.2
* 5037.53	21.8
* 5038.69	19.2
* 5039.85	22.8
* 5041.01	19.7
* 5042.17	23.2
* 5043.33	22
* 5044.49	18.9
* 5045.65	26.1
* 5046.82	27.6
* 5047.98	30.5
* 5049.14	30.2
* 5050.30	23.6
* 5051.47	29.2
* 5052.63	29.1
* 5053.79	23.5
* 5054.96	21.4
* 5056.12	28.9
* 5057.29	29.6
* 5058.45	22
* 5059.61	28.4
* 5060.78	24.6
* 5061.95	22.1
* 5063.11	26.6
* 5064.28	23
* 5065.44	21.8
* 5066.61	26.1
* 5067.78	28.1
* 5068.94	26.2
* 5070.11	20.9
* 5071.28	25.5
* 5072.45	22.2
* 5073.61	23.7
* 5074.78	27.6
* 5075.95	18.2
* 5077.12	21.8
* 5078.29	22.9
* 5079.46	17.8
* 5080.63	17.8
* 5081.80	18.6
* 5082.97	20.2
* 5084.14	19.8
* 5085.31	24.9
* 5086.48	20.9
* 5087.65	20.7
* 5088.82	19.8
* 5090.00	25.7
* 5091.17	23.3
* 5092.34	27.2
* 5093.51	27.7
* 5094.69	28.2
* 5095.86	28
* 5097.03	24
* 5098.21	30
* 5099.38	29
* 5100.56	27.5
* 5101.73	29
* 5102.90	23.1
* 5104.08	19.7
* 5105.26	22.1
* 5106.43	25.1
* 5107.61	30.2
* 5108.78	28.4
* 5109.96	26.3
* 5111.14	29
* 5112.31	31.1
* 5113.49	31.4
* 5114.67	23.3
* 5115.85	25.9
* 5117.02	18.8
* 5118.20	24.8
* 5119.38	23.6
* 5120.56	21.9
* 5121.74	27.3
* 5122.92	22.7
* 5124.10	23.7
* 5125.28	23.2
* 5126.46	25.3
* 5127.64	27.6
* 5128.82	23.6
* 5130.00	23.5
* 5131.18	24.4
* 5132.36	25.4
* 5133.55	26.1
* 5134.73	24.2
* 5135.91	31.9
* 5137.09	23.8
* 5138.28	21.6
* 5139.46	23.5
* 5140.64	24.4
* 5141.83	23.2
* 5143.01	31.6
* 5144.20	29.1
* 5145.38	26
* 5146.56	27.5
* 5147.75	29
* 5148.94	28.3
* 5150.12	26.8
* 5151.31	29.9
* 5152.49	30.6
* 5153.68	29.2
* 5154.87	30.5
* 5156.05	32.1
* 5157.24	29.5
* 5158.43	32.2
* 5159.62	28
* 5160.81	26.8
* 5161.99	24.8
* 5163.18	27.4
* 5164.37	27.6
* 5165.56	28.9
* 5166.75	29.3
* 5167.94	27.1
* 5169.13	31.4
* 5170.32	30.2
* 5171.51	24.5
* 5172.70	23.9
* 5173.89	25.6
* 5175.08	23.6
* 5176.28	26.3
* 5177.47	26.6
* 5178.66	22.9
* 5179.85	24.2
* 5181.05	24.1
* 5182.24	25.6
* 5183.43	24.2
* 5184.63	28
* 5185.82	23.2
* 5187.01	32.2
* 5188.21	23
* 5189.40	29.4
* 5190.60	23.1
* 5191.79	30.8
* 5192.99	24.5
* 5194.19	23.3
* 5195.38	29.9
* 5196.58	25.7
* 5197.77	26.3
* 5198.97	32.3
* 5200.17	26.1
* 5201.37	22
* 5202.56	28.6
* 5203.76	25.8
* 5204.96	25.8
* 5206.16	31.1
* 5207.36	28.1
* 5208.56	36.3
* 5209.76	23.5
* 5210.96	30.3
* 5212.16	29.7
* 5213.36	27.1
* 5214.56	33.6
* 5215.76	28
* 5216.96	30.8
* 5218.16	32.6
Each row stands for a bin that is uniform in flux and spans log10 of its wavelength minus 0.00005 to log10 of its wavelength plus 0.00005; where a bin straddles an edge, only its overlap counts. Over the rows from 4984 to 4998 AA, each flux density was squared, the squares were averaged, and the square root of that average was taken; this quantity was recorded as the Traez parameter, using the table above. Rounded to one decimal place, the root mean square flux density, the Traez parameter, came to 24.6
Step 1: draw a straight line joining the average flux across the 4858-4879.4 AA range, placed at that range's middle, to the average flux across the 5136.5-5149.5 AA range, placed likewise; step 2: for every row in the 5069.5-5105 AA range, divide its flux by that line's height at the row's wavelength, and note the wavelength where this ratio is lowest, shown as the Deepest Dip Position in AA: 5080.63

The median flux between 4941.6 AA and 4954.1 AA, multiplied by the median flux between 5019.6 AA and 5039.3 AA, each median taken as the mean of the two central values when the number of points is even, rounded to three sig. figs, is 556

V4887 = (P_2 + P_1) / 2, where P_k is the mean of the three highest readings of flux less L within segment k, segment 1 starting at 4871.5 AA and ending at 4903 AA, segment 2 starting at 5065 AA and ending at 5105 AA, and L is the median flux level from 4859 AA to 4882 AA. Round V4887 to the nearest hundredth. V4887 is 5.03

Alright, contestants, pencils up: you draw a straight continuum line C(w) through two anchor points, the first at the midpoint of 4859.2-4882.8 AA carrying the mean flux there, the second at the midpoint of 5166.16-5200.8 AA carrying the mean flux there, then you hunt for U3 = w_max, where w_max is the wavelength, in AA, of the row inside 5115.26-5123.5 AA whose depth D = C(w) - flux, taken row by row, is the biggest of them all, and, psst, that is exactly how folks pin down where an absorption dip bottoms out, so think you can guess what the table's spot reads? 5117.02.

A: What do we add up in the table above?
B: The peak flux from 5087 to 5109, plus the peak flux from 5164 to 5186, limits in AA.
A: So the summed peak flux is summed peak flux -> 62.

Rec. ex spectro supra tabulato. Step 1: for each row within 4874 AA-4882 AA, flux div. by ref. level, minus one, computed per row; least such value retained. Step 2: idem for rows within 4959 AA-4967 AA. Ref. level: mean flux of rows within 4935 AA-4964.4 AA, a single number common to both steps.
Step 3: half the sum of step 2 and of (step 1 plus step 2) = -0.25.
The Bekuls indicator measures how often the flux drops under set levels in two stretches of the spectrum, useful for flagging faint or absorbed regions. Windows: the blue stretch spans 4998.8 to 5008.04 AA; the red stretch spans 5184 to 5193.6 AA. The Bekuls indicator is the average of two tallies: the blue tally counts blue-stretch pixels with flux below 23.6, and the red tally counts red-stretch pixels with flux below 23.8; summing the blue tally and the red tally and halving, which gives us 2.5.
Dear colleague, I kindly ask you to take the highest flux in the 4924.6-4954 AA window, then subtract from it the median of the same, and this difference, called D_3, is 10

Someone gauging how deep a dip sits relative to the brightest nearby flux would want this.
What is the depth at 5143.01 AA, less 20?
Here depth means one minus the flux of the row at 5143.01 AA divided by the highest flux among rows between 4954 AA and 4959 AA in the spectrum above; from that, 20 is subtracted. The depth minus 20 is -20.1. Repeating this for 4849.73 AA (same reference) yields -19.8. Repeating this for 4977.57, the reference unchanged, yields -20.0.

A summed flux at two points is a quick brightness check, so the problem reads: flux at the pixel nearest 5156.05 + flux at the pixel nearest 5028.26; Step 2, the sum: 57.0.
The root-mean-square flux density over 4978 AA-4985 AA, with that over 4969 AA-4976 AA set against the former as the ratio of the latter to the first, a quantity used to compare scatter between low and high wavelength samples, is 1.05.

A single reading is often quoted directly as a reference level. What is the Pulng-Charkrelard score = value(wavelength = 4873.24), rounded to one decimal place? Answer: 26.5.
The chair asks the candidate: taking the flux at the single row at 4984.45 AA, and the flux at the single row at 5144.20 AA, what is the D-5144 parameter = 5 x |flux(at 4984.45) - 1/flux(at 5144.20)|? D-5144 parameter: 132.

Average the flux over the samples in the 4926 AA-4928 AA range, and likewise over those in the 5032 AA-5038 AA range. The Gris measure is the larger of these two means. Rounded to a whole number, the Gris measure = 26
